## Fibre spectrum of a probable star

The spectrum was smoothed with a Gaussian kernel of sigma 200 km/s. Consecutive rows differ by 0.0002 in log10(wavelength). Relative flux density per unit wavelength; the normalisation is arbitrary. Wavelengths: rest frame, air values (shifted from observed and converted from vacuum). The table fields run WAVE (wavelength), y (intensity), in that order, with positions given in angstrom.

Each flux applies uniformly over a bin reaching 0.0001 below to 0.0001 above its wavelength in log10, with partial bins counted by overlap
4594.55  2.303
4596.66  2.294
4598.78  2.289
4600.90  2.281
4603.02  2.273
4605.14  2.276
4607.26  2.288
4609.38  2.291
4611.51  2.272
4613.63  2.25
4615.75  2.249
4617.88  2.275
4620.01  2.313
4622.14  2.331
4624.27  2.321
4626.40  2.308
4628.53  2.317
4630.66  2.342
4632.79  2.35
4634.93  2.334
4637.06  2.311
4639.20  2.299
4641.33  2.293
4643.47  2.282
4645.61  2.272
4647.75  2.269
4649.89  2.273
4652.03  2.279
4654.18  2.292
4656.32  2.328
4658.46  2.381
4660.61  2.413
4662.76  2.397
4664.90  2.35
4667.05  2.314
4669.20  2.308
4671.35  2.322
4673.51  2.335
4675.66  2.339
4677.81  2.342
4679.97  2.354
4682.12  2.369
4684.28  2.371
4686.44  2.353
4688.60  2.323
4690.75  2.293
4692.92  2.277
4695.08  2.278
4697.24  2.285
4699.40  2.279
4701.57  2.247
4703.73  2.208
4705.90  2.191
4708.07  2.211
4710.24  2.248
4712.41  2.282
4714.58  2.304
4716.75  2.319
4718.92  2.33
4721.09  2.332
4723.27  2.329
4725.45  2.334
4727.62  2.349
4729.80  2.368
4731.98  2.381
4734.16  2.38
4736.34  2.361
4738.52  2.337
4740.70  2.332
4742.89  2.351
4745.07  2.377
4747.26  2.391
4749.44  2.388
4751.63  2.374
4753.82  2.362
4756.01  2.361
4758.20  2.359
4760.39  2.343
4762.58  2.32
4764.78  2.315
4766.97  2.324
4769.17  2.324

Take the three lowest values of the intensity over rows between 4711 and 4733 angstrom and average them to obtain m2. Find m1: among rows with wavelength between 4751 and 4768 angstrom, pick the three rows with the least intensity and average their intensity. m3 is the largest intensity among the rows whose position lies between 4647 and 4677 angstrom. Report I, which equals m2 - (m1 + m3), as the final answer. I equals -2.43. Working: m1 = 2.320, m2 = 2.30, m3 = 2.413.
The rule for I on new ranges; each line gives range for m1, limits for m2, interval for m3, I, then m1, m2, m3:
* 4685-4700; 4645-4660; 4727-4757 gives -2.40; 2.278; 2.27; 2.391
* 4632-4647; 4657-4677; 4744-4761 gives -2.36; 2.282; 2.31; 2.391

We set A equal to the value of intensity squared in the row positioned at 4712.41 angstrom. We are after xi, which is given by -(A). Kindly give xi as -5.21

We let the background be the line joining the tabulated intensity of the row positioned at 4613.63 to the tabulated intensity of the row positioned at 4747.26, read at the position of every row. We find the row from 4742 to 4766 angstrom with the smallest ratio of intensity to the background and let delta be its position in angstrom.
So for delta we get 4764.78 angstrom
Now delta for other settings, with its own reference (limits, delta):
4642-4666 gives 4647.75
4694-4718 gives 4705.90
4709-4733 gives 4710.24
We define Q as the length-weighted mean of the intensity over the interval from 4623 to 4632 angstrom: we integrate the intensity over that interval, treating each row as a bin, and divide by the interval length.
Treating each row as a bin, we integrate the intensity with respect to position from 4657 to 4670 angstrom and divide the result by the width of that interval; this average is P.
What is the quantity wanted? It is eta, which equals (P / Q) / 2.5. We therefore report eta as 0.406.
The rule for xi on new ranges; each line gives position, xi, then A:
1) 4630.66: -5.48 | 5.5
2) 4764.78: -5.36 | 5.4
